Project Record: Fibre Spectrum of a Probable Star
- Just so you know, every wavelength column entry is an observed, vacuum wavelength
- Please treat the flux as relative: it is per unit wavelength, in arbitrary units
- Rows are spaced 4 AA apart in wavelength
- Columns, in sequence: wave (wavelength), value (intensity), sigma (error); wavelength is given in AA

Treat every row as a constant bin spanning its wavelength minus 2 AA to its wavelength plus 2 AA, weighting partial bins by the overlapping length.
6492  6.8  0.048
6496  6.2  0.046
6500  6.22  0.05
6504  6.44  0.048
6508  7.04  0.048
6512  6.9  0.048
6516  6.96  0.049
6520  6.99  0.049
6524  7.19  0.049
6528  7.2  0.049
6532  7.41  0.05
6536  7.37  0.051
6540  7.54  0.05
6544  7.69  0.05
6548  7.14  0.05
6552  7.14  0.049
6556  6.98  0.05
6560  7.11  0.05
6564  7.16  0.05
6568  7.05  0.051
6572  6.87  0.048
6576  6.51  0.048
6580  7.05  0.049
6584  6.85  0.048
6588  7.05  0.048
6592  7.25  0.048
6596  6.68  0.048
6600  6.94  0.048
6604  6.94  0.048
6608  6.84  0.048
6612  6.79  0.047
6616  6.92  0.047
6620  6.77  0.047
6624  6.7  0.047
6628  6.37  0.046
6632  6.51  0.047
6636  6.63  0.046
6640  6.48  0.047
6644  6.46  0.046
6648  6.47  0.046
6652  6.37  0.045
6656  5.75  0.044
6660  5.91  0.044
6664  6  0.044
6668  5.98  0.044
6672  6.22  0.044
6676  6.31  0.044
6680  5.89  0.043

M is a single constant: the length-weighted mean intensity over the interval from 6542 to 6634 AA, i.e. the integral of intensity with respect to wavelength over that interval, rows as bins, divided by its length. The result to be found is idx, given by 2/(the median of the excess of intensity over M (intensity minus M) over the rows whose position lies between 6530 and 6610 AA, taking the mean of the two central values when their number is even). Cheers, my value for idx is 16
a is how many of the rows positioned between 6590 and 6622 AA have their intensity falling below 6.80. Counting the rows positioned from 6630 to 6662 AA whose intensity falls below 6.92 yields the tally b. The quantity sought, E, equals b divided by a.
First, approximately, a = 3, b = 8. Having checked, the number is 2.7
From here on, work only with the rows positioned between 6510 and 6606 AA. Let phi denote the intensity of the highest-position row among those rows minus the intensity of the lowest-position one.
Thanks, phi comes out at 0.04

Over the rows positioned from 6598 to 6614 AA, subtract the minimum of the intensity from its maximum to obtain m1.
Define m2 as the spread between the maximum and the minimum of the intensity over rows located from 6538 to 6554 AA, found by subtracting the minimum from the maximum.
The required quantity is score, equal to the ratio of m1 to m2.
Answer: 0.27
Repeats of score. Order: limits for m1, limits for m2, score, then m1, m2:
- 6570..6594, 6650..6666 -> 1.19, 0.74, 0.62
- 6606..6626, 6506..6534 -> 0.43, 0.22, 0.51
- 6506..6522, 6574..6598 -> 0.19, 0.14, 0.74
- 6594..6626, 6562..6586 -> 0.40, 0.26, 0.65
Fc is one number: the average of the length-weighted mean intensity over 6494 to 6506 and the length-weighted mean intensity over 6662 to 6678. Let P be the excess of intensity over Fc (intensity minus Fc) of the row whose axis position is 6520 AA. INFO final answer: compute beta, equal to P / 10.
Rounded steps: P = 0.78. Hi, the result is 0.078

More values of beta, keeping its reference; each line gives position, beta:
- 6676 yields 0.010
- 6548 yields 0.093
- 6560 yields 0.090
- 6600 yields 0.073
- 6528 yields 0.099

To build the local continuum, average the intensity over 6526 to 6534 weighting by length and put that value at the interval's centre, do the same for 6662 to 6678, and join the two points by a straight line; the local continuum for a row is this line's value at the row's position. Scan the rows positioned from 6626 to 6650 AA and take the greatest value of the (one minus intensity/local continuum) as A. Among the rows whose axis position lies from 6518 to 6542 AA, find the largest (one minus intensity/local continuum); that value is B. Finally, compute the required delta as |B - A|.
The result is 0.037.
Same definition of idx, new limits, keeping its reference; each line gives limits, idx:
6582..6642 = -15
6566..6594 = 16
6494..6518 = -8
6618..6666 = -4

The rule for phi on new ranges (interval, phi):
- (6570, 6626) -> -0.17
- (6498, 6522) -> 0.77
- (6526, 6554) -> -0.06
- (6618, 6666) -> -0.77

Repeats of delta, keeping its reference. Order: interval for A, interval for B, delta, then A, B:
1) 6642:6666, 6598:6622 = 0.106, 0.08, -0.03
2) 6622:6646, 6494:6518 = 0.166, 0.02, 0.18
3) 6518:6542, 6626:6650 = 0.037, 0.05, 0.02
